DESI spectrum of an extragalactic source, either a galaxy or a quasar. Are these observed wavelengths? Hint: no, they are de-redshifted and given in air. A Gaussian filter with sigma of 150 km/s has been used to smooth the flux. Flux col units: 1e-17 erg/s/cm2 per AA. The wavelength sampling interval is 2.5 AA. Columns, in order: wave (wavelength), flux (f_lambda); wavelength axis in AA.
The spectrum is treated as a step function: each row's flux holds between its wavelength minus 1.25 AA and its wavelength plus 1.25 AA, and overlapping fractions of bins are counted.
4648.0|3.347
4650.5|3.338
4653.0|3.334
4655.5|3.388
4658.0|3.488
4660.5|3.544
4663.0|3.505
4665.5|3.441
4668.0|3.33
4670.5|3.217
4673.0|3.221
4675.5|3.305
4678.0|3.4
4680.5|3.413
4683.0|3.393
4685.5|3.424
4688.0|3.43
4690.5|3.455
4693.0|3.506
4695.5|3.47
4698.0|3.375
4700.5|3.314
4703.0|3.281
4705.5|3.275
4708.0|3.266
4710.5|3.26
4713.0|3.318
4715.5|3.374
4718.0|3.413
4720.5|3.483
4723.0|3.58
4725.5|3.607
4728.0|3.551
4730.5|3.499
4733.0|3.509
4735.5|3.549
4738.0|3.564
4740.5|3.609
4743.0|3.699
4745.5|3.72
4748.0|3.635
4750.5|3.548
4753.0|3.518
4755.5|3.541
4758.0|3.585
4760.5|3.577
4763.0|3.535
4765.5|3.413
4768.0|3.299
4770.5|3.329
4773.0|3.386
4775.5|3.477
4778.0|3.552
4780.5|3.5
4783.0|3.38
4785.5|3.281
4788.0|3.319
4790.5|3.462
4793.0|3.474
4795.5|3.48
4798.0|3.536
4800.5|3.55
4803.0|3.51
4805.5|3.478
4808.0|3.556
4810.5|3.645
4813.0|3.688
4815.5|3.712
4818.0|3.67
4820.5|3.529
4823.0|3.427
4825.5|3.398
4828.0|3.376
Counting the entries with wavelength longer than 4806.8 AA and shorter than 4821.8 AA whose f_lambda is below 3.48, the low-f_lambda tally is 0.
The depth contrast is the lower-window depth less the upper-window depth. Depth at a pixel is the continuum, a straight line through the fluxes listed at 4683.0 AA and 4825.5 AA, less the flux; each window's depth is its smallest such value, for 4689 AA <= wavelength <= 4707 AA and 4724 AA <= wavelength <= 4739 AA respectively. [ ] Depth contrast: 0.10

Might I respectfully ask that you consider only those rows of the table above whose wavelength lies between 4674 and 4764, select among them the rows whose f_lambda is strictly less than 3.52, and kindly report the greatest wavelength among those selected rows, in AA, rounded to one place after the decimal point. 4753.0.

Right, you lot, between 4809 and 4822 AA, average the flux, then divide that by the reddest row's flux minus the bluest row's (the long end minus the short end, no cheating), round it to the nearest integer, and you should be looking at -31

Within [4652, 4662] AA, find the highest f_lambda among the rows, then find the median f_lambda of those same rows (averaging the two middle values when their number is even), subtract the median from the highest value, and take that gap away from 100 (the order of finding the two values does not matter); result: 99.9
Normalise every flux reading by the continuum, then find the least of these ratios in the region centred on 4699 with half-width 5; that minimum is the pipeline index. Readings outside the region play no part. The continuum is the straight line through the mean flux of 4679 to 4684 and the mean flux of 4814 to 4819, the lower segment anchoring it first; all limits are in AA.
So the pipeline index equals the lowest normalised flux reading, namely 0.951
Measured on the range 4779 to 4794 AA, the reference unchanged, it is 0.905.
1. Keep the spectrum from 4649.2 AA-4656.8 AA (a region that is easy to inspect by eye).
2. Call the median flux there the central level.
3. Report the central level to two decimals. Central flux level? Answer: 3.34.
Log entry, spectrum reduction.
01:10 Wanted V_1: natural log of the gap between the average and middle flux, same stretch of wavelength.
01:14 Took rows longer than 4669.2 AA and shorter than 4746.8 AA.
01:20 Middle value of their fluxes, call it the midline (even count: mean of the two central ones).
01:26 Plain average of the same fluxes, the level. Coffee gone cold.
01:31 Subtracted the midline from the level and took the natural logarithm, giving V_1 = -4.5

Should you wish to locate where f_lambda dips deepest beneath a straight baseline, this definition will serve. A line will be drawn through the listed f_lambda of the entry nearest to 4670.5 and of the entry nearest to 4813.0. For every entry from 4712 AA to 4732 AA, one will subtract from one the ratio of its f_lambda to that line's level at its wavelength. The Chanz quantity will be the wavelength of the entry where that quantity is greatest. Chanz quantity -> 4713.0 AA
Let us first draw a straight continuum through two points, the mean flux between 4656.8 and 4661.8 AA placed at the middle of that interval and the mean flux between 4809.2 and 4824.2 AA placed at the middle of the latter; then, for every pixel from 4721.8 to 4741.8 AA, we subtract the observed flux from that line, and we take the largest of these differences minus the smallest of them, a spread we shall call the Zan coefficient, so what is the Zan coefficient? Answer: 0.11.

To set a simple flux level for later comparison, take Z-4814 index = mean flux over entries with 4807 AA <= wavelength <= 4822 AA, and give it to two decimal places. 3.63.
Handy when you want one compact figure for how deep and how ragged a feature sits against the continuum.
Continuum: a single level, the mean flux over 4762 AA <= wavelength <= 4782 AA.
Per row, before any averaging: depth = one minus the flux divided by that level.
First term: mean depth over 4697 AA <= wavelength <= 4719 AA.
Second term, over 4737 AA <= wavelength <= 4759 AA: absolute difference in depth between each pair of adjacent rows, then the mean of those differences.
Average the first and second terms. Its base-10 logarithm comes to -1.61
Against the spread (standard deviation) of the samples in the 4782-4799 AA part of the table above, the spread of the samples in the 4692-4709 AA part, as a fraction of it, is 1.0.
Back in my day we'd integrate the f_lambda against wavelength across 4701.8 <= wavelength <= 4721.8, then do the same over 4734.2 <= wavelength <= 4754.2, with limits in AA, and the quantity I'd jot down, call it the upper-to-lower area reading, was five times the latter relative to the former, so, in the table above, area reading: 5.4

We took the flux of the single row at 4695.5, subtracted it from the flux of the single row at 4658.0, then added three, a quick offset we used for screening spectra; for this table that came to 3.02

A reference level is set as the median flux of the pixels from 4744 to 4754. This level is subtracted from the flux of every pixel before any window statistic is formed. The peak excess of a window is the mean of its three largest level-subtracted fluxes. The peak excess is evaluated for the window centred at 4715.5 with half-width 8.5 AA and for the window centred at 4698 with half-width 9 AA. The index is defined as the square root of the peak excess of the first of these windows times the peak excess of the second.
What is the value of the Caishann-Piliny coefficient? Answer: 0.107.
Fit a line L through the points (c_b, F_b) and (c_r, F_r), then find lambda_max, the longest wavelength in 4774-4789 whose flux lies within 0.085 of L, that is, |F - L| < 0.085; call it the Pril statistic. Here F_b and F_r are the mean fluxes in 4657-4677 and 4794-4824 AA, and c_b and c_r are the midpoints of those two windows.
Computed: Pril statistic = 4780.5 AA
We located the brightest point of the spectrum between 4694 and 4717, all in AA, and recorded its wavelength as 4695.5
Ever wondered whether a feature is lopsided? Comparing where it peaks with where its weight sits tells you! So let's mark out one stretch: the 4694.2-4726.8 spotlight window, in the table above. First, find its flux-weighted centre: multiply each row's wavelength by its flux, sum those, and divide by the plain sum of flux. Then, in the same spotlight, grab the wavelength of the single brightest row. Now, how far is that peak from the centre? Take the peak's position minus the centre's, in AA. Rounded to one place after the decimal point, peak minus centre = 14.8 AA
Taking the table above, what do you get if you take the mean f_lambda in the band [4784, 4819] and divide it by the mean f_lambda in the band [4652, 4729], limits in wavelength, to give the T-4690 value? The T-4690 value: 1.037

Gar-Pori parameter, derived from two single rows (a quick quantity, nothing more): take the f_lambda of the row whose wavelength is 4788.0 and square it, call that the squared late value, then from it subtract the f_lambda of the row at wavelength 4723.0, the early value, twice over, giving 3.86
